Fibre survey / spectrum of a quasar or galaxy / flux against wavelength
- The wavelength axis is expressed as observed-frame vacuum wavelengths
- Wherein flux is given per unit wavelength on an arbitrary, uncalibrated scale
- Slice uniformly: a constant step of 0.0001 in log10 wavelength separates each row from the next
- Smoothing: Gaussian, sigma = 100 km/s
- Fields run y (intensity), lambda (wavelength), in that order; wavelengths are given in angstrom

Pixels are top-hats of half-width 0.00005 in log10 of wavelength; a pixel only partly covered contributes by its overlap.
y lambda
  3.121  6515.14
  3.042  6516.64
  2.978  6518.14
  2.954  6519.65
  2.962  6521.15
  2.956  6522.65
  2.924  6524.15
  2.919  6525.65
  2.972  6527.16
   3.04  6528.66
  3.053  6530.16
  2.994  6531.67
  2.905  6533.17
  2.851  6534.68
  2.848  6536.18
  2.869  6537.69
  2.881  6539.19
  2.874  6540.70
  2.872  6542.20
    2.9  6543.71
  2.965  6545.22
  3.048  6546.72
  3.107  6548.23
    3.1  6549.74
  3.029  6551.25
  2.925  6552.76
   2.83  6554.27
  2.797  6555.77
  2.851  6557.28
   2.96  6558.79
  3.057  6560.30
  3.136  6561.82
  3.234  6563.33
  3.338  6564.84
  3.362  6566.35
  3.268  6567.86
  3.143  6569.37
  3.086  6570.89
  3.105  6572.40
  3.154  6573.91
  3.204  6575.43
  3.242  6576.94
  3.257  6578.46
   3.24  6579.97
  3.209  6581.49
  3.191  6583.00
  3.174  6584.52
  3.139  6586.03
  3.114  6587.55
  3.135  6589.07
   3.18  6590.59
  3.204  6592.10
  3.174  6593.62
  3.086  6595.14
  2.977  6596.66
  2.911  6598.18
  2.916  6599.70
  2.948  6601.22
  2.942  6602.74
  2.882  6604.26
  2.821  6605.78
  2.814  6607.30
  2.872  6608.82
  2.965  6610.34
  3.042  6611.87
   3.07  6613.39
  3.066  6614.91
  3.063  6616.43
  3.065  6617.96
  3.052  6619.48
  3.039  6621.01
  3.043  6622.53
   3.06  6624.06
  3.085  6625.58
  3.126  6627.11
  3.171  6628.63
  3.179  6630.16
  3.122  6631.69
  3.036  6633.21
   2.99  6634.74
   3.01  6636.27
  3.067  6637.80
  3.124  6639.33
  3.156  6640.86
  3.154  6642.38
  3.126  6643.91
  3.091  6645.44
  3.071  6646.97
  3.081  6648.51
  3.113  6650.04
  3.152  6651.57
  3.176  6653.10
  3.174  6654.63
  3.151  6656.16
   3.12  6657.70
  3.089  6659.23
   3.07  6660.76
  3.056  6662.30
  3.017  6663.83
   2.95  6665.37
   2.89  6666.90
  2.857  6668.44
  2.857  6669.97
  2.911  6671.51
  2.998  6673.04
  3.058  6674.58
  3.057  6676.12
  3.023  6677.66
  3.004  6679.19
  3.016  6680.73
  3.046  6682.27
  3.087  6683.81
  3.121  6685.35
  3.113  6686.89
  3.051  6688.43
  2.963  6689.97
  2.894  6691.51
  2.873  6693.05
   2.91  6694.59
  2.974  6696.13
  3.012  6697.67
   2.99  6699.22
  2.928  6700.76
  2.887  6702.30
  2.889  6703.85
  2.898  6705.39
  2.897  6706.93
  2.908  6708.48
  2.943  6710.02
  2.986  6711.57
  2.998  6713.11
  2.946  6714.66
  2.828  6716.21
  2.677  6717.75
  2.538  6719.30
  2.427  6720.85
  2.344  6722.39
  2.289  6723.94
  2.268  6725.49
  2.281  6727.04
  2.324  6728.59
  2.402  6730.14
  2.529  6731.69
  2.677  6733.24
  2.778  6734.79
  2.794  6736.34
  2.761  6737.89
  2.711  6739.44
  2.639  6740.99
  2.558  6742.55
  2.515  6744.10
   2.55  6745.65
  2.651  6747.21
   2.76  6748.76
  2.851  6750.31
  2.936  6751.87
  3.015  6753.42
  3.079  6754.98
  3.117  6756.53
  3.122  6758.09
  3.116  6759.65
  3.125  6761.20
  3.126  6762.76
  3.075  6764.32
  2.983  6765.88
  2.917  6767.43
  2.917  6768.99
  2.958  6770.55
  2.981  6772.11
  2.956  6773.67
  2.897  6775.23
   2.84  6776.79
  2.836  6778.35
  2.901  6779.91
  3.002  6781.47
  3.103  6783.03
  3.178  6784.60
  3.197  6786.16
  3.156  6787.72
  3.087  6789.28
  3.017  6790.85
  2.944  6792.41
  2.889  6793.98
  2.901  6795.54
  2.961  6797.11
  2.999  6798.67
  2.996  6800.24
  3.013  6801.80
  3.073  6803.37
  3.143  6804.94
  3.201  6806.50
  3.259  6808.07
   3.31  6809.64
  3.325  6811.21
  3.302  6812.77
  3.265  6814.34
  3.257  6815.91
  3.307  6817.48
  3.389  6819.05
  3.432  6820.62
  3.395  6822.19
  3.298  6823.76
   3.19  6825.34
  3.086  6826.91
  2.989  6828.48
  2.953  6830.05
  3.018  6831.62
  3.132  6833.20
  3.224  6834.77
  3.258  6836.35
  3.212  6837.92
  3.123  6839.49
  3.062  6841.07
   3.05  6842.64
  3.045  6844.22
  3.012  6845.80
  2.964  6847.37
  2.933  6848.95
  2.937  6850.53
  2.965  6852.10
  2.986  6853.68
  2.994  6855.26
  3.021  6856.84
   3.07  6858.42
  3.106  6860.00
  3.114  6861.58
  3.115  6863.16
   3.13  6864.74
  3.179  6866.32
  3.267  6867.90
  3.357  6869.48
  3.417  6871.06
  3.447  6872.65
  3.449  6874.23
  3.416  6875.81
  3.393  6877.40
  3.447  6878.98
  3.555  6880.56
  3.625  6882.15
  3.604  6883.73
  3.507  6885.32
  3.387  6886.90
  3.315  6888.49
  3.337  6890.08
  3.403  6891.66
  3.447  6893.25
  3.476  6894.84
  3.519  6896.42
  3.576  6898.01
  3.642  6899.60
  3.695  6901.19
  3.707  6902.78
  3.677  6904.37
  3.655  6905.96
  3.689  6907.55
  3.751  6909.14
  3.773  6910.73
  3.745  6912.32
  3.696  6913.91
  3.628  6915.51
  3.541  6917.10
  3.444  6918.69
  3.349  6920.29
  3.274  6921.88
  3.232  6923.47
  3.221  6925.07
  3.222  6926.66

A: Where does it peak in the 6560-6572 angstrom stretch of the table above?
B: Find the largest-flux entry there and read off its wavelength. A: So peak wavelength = 6566.35 angstrom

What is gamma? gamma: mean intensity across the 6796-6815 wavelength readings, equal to 3.15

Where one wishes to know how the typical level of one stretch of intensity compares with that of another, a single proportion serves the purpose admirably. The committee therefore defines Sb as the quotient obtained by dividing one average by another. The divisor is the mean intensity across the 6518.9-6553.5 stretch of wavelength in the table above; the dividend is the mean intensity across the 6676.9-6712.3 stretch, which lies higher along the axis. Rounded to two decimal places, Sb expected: 1.01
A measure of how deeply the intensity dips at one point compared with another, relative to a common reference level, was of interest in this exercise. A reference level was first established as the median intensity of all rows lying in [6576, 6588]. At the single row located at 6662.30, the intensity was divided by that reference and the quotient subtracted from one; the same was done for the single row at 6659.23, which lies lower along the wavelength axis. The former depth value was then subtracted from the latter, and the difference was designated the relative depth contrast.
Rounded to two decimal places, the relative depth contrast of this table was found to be -0.01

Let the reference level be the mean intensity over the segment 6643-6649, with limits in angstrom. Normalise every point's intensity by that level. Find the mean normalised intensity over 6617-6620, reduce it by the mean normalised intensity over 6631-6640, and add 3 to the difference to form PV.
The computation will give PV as 3.000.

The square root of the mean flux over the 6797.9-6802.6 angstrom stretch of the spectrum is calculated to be 1.73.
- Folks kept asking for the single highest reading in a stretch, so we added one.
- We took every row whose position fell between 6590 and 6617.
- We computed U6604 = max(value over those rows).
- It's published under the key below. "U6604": 3.204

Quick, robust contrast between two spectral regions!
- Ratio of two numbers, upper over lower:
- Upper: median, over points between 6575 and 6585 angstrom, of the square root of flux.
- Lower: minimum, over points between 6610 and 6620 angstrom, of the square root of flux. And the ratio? 1.04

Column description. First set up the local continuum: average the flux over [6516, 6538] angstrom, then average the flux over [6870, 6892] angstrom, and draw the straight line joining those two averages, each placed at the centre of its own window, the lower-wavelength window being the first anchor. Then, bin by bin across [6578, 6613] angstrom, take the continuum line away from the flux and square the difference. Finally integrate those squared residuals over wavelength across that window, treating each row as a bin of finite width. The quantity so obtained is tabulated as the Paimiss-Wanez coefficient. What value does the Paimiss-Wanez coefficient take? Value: 0.8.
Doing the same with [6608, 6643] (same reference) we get 0.2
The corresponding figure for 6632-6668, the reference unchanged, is 0.3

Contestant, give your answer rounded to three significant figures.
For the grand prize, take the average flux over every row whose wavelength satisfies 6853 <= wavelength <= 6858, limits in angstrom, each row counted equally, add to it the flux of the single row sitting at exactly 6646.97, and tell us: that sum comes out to 6.07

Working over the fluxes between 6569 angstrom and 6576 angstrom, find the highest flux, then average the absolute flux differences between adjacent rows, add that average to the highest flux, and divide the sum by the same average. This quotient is 74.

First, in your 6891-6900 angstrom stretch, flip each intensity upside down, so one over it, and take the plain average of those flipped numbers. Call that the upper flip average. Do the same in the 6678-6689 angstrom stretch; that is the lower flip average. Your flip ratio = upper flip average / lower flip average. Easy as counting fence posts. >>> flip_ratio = 0.87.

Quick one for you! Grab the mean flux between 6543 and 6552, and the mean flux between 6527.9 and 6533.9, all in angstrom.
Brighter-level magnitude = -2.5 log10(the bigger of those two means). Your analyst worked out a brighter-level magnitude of -1.20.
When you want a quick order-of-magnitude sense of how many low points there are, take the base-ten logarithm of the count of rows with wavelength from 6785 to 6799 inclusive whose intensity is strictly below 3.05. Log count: 0.78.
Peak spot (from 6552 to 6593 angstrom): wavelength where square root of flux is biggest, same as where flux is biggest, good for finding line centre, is 6566.35 angstrom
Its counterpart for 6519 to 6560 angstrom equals 6548.23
